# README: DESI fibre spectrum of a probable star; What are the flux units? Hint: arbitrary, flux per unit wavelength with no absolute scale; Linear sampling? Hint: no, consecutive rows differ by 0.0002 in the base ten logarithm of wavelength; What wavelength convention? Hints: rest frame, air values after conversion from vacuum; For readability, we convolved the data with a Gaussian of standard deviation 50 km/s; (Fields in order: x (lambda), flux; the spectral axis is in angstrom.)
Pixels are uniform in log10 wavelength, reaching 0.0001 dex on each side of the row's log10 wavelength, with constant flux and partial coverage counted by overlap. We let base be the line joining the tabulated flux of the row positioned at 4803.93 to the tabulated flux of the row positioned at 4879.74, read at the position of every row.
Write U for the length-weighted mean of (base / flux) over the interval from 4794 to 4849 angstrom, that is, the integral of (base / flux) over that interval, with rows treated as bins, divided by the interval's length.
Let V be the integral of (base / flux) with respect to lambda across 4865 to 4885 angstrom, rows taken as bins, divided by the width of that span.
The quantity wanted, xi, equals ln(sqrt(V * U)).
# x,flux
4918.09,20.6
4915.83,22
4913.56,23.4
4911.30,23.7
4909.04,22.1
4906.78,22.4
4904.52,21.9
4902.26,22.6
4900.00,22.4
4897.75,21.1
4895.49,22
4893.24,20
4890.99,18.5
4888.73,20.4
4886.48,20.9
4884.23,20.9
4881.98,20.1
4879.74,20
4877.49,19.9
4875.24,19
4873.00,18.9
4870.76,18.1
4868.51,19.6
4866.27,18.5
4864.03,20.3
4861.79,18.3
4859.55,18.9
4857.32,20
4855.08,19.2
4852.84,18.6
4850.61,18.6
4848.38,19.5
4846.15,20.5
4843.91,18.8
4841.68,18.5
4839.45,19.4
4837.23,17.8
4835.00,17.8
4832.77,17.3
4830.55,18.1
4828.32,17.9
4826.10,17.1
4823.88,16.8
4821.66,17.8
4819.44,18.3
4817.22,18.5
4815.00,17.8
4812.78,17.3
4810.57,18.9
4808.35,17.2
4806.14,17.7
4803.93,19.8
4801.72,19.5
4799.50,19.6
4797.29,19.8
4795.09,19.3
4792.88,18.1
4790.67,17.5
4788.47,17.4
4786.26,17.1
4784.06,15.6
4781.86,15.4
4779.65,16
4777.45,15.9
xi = 0.054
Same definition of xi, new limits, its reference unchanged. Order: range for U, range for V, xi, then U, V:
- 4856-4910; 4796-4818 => 0.028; 0.991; 1.067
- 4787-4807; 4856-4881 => 0.048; 1.059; 1.040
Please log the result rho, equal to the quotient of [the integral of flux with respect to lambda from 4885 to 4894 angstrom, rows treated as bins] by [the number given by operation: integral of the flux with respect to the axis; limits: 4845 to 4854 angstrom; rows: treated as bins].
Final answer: 1.04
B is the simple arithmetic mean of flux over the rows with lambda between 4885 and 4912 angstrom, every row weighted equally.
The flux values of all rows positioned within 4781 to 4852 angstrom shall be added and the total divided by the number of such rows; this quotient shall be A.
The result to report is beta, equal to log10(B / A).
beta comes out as 0.07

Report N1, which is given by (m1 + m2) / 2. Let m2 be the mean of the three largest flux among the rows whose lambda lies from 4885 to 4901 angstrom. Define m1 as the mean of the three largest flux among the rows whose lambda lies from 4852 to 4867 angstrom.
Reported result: 20.8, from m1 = 19.8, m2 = 21.8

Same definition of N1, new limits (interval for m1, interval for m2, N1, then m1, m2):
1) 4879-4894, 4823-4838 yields 19.3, 20.7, 17.9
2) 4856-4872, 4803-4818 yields 19.5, 20.0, 19.1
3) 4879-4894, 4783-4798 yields 19.9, 20.7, 19.1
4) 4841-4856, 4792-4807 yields 19.7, 19.7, 19.7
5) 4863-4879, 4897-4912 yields 21.4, 19.9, 22.9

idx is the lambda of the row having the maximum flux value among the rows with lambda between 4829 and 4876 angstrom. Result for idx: 4846.15 angstrom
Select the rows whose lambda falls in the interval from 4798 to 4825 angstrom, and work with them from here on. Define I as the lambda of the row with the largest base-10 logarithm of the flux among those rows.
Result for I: 4803.93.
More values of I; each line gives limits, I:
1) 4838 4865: 4846.15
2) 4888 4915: 4911.30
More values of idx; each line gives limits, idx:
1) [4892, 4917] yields 4911.30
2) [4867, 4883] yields 4881.98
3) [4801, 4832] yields 4803.93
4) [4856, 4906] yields 4902.26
